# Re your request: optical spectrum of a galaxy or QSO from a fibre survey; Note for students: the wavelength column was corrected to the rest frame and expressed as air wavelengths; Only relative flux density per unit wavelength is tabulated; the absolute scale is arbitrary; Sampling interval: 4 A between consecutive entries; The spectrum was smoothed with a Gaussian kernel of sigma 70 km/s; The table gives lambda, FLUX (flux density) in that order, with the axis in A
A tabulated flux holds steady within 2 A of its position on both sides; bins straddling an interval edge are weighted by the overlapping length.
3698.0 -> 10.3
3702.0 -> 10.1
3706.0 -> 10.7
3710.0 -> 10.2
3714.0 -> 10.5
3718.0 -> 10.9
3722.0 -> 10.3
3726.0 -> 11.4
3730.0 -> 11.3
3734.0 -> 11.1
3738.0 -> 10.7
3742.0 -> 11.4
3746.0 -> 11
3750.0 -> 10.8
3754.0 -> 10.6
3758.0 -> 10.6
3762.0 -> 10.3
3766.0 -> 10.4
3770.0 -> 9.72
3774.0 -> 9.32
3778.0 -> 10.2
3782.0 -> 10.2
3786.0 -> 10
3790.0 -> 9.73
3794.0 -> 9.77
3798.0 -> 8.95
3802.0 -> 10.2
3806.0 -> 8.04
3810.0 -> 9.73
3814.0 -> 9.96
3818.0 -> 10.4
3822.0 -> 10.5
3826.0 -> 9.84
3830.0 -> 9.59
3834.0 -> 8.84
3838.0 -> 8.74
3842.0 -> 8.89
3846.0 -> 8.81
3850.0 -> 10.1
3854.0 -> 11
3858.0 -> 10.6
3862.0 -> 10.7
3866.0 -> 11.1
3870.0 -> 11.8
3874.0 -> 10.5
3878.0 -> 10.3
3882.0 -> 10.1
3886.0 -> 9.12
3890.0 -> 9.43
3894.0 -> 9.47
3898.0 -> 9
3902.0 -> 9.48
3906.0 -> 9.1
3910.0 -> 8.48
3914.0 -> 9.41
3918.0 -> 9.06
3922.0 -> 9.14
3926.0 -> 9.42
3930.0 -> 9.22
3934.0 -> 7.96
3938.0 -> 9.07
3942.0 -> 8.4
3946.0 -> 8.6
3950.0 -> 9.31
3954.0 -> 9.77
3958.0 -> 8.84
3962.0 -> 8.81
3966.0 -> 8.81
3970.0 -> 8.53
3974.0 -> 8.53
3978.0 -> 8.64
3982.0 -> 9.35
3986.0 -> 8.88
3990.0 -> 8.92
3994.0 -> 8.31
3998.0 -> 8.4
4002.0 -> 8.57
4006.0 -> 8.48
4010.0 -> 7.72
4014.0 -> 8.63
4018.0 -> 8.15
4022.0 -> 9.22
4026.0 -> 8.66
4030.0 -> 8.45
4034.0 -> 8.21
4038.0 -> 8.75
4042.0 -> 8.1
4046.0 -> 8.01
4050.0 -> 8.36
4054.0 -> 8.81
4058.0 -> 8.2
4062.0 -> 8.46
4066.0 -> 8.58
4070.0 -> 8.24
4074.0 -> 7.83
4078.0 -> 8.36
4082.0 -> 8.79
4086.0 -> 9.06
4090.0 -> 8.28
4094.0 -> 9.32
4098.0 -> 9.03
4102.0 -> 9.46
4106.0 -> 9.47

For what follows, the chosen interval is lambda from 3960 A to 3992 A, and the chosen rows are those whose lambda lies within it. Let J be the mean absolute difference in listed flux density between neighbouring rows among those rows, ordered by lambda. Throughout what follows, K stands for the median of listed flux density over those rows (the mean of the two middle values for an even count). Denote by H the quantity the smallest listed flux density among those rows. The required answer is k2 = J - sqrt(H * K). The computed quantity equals -8.4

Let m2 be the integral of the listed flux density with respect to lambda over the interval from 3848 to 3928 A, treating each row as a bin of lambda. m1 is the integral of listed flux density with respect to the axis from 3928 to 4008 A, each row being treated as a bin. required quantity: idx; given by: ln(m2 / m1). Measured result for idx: 0.12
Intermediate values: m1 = 702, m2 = 789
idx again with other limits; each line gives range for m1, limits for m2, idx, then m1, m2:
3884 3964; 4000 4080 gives -0.08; 724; 671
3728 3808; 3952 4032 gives -0.16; 817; 695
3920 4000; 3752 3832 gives 0.11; 708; 792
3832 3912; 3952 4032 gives -0.12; 782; 695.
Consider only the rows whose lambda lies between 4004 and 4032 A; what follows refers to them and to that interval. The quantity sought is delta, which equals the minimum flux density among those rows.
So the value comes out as 7.72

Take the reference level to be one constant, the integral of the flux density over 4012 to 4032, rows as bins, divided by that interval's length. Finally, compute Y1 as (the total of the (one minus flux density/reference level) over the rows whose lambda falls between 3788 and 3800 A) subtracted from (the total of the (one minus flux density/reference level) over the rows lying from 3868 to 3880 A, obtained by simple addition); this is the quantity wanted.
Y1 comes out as -0.5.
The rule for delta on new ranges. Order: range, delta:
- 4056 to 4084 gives 7.83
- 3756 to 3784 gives 9.32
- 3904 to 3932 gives 8.48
